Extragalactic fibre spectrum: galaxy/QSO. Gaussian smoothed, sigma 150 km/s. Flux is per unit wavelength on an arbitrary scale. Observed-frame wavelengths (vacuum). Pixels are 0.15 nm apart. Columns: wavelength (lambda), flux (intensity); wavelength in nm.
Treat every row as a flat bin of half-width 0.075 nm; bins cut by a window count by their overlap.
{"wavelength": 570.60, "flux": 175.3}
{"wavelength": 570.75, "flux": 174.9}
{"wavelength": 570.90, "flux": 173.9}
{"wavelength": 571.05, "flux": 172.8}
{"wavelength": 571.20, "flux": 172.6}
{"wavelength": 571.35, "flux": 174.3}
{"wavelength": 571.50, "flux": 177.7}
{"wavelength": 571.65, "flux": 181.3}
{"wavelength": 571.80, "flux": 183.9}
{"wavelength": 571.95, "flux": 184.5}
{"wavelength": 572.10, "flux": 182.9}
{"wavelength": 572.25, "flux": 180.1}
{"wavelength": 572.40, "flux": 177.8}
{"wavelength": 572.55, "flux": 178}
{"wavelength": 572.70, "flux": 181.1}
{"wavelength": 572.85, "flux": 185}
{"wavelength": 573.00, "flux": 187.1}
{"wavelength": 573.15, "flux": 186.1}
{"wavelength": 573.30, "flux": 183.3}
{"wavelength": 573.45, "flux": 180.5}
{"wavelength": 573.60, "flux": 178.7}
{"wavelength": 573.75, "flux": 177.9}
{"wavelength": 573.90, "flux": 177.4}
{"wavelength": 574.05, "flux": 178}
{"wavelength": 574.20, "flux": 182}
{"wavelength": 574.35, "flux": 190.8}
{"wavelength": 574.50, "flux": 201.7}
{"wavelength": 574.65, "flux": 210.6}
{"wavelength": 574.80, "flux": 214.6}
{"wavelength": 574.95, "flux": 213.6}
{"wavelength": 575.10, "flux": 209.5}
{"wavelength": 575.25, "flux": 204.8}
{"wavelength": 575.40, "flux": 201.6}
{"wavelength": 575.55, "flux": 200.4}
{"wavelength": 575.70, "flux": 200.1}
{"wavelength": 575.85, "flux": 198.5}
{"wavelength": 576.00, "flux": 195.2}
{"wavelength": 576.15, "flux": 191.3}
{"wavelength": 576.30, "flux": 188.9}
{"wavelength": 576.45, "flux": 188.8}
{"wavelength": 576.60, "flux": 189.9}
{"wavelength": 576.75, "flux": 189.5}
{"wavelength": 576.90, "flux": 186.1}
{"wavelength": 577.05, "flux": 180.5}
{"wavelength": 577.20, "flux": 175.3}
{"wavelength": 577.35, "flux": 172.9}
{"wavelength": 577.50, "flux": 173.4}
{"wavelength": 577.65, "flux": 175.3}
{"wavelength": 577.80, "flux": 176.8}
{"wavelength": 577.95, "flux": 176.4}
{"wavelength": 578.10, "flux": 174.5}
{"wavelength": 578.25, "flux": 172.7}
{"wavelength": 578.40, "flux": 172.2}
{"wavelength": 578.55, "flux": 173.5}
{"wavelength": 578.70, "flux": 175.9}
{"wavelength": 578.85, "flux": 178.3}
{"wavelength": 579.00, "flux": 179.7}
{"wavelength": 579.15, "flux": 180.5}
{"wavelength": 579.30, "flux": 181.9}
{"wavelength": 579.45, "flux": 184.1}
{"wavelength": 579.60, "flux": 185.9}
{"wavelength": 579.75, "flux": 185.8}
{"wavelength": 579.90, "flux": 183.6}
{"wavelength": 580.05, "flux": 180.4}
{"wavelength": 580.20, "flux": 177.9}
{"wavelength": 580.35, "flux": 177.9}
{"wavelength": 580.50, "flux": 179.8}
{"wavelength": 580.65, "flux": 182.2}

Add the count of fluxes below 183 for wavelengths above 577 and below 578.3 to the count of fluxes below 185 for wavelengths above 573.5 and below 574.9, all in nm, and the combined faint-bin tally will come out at 14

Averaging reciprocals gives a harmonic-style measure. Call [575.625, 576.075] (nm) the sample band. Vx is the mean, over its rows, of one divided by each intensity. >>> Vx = 0.0051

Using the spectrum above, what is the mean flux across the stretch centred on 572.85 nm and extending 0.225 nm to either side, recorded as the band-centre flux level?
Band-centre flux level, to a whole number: 184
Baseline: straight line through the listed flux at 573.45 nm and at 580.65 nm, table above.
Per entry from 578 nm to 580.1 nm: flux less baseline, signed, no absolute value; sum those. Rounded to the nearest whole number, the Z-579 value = -37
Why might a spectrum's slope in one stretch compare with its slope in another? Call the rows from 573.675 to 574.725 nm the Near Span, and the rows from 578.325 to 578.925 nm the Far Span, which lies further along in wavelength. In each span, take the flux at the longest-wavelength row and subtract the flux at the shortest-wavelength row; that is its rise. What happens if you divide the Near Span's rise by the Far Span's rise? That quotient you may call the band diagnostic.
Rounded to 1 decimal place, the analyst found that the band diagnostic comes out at 5.4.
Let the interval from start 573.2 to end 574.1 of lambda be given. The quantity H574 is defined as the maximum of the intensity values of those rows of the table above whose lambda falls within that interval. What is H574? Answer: 183.3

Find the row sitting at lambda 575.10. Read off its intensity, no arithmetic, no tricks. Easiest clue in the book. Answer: 209.5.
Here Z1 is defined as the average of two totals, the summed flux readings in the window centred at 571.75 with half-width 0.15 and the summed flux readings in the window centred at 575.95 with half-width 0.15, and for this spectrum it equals 379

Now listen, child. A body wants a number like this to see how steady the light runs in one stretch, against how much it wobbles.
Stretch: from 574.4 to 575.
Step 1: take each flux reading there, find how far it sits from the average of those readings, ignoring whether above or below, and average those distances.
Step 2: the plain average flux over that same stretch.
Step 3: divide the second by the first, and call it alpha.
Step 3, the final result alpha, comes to 50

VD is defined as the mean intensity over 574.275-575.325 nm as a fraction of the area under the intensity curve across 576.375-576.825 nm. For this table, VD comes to 2.42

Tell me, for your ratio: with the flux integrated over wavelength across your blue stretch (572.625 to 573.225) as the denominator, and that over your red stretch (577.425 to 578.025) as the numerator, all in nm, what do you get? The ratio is 0.95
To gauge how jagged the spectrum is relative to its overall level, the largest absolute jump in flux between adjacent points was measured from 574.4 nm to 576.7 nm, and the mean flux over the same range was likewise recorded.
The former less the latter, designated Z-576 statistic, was -192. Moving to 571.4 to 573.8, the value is -178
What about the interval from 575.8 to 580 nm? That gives -176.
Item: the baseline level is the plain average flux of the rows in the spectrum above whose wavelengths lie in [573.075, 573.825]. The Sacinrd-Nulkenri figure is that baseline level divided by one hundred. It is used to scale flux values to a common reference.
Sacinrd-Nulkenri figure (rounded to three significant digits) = 1.81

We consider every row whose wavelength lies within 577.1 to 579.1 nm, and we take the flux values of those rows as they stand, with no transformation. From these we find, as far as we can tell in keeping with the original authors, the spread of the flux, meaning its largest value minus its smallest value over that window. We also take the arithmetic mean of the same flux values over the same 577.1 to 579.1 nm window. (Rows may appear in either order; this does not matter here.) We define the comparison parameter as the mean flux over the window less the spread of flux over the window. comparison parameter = 168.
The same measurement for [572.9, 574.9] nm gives 151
